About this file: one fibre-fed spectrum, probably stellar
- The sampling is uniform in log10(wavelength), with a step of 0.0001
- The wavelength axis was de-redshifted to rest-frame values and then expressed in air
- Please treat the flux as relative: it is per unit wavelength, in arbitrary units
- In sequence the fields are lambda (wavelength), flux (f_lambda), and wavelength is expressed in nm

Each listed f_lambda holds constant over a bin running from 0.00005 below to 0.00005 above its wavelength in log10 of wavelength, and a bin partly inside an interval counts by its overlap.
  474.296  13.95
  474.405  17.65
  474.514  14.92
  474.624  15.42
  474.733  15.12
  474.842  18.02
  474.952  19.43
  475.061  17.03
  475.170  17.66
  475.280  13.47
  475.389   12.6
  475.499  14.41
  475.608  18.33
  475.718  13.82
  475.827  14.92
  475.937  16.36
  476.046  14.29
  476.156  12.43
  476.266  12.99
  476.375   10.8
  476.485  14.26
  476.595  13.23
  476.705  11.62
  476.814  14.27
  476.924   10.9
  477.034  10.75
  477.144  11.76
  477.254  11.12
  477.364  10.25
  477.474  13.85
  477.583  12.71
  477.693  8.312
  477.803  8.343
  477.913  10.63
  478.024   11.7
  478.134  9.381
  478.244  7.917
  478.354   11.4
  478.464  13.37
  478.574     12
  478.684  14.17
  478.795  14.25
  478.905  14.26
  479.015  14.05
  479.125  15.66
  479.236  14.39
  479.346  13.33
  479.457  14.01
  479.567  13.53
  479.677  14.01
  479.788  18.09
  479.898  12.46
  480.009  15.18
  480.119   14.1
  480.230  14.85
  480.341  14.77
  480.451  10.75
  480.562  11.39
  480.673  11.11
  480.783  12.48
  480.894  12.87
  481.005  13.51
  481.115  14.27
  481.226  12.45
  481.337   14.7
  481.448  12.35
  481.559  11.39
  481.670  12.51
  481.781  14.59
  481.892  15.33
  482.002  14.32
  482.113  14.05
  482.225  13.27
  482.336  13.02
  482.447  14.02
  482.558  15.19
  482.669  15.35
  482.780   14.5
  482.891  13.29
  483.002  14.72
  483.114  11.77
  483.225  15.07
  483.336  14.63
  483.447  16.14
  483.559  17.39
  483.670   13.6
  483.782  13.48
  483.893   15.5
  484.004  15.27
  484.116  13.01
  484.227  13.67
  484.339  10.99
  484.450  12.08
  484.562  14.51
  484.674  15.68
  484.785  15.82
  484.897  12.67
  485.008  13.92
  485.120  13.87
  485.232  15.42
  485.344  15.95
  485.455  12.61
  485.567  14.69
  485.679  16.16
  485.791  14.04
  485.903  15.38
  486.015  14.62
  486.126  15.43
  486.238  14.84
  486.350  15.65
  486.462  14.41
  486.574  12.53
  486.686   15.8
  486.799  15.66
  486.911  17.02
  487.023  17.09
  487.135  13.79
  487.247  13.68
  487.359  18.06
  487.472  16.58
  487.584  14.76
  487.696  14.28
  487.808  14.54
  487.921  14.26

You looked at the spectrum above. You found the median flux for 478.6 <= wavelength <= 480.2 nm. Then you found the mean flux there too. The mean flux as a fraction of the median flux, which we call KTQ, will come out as 1.02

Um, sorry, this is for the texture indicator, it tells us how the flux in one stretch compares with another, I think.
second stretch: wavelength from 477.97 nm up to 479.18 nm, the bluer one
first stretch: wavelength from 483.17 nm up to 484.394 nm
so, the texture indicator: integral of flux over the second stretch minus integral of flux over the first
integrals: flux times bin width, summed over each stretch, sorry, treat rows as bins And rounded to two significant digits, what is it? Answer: -2.5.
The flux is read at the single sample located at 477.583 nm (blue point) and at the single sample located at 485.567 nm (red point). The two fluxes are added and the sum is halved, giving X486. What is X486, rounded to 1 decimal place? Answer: 13.7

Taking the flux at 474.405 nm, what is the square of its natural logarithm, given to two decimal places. 8.24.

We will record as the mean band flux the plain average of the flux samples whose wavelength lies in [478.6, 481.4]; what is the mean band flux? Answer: 13.8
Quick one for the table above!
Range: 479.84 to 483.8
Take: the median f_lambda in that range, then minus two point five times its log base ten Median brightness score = -2.87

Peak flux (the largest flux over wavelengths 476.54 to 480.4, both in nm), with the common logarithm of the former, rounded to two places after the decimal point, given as 1.26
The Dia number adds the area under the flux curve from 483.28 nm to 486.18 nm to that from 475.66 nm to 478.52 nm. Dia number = 76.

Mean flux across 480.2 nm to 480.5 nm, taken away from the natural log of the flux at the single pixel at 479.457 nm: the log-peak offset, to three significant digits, -10.8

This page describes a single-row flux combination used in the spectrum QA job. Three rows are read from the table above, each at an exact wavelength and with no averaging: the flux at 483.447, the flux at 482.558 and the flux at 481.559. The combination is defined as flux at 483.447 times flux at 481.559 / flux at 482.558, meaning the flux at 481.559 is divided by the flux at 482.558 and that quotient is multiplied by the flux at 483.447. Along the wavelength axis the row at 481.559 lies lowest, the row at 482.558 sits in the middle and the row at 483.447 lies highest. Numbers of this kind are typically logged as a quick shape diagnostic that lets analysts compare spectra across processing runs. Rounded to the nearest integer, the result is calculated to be 12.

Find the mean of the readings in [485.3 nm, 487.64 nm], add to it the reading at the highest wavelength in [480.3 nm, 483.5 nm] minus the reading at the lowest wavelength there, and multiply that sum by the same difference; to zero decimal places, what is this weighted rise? 23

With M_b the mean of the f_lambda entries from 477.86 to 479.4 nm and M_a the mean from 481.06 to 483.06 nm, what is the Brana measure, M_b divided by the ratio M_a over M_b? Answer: 11.5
